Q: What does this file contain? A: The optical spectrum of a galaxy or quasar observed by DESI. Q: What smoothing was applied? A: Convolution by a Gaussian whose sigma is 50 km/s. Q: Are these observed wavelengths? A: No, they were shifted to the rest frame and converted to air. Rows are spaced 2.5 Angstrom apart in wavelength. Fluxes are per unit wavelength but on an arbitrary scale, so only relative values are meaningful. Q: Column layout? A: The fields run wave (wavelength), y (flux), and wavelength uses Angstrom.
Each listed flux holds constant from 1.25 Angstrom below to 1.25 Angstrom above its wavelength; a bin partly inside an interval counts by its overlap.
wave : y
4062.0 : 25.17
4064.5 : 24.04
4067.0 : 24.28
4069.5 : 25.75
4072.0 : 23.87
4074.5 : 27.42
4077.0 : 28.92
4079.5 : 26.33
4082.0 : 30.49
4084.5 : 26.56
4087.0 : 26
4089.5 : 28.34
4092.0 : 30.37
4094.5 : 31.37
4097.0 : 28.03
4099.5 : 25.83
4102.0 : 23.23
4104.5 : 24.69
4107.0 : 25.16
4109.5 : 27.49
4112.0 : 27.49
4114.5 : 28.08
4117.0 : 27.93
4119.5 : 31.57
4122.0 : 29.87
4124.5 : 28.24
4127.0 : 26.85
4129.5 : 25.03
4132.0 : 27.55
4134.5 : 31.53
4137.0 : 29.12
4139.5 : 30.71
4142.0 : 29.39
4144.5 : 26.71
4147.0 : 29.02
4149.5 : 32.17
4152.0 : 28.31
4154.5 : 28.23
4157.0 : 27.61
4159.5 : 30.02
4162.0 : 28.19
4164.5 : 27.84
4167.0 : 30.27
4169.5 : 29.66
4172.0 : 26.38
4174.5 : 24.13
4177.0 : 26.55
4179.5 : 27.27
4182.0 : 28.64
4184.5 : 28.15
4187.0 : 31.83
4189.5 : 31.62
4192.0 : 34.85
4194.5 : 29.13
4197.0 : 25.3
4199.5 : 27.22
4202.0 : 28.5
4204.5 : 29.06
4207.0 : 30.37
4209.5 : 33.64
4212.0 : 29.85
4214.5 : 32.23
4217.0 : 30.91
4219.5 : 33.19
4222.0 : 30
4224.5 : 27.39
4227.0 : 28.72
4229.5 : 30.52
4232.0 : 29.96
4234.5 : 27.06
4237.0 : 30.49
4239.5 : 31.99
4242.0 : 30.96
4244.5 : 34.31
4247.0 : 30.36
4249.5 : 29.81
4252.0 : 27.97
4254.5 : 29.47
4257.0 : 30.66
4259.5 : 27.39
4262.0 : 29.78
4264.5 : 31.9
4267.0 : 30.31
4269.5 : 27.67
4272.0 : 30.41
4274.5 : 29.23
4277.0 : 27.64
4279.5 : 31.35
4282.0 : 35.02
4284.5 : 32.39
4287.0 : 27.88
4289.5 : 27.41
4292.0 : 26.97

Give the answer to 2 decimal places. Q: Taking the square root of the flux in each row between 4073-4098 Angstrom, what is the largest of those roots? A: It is 5.60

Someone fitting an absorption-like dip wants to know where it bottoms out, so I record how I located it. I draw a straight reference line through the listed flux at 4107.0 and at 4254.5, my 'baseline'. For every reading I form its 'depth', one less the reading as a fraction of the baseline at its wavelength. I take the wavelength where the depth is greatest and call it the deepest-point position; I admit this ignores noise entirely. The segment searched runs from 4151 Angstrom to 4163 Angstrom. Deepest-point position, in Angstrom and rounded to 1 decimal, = 4157.0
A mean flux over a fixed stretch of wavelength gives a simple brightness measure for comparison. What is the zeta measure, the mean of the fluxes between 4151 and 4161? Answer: 28.5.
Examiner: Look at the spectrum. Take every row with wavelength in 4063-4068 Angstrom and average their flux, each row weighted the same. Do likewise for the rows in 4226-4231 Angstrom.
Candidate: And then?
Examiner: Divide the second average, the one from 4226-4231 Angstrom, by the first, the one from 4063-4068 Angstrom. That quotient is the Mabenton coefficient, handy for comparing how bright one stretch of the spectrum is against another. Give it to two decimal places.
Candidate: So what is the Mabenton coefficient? 1.23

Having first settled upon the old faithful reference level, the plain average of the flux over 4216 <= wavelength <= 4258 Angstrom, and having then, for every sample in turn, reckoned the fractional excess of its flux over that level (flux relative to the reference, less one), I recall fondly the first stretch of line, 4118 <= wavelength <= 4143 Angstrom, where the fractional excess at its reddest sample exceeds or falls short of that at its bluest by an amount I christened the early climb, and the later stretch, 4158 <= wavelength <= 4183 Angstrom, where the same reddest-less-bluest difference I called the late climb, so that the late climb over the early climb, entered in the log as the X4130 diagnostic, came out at 0.6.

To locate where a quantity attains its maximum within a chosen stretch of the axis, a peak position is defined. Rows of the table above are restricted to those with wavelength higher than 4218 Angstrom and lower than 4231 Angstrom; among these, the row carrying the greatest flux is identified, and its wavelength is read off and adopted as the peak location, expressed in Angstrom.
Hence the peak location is 4219.5 Angstrom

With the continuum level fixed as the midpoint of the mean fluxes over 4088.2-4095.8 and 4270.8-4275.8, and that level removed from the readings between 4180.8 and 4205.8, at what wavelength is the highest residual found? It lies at 4192.0 Angstrom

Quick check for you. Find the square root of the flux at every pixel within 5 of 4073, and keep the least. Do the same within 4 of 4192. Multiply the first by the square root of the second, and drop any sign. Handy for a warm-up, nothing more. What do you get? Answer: 11.4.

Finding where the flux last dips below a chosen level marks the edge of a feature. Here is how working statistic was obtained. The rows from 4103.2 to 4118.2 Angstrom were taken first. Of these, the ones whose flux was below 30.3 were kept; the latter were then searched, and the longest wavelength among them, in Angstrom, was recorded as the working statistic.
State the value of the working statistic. 4117.0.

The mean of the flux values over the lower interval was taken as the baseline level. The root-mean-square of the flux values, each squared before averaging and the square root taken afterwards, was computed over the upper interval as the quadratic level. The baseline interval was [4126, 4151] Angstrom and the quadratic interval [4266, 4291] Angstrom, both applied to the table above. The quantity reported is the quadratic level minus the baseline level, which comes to 1.2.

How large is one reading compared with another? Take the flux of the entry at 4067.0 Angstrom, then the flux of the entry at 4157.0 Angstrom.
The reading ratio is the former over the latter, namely 0.88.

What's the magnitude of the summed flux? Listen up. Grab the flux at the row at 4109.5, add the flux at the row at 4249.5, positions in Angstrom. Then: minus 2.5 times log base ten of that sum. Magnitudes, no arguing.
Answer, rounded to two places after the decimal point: -4.40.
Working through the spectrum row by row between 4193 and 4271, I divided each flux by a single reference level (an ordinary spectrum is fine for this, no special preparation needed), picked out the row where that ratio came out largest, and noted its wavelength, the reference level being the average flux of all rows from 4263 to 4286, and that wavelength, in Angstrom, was 4244.5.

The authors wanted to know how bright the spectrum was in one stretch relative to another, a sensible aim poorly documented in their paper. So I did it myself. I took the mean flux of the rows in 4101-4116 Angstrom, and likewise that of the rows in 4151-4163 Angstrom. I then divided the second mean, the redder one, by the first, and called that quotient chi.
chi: 1.09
